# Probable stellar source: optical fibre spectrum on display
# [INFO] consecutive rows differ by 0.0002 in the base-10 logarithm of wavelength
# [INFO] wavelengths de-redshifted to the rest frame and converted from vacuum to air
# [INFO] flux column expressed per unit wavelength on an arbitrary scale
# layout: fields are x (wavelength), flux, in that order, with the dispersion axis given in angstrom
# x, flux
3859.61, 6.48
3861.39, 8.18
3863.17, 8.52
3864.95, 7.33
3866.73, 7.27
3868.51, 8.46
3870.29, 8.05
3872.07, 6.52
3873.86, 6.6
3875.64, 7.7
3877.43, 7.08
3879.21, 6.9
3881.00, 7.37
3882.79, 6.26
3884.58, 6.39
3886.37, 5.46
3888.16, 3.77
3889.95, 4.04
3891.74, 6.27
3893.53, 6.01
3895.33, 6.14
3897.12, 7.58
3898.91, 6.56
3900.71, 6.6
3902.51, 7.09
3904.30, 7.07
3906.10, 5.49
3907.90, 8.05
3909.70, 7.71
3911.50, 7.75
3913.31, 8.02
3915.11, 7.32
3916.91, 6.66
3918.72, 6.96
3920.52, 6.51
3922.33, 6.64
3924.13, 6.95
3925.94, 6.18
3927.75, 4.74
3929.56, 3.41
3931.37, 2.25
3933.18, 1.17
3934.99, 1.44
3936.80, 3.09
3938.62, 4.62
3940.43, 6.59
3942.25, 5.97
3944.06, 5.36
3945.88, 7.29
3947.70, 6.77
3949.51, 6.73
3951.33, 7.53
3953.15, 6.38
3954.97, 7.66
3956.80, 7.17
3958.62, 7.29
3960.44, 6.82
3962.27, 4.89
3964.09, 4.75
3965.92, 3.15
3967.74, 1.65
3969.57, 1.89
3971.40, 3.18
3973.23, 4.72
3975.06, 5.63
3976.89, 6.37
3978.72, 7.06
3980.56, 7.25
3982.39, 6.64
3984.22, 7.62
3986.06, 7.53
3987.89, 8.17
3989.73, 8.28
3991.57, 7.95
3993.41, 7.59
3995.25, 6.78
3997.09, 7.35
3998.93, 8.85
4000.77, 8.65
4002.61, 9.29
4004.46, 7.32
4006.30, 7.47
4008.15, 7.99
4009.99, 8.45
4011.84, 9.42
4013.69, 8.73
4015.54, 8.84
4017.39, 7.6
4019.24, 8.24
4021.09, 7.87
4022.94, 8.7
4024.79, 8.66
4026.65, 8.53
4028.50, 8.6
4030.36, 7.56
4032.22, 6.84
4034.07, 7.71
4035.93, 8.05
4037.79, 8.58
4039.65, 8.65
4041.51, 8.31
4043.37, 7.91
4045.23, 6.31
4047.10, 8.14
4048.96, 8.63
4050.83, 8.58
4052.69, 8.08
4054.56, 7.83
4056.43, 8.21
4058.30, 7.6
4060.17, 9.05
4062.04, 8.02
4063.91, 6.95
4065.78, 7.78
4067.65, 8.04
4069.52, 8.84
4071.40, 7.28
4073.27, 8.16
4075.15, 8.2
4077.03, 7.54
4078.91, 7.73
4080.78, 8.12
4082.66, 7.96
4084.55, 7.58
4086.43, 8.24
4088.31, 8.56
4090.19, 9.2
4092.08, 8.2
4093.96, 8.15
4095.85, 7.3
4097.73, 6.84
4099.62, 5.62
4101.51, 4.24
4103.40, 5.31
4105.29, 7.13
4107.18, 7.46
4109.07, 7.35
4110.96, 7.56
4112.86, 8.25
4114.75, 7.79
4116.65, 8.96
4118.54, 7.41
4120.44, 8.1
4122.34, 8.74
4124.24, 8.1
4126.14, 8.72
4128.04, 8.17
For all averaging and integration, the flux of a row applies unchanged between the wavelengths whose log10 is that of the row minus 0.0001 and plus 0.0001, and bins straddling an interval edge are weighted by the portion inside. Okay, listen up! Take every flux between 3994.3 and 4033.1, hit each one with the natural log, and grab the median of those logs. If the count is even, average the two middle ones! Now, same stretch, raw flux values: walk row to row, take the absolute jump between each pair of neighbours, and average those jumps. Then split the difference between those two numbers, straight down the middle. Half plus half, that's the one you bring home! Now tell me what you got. 1.39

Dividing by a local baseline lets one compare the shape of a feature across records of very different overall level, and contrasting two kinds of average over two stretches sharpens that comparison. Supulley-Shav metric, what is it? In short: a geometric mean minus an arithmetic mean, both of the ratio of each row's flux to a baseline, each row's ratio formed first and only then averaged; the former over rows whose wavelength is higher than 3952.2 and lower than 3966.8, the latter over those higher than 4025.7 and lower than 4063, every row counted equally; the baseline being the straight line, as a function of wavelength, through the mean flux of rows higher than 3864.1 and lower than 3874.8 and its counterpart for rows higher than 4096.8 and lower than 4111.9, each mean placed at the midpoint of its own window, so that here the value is -0.38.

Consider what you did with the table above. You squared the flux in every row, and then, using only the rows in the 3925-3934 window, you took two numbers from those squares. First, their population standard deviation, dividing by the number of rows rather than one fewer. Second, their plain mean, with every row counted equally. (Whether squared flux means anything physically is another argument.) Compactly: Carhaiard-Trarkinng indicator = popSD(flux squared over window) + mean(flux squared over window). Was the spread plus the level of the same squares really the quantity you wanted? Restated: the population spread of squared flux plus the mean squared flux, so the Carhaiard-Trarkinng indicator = 29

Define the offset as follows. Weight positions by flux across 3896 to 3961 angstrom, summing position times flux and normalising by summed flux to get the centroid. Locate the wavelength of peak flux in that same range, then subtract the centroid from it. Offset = -20.0 angstrom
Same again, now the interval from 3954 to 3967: -4.6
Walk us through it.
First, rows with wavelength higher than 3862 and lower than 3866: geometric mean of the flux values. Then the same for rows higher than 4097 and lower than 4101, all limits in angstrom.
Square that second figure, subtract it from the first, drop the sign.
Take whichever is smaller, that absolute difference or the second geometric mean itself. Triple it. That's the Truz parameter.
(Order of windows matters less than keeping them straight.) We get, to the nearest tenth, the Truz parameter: 18.6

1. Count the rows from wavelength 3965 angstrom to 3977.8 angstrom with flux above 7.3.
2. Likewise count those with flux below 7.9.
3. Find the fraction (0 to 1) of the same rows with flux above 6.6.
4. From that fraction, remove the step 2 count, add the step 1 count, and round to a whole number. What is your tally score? -7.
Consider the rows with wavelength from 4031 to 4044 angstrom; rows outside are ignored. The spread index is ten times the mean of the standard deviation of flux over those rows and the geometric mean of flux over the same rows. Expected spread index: 43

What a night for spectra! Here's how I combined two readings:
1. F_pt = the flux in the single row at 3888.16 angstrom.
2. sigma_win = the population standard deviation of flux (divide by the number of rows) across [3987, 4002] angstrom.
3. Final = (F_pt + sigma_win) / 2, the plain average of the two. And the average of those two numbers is 2.2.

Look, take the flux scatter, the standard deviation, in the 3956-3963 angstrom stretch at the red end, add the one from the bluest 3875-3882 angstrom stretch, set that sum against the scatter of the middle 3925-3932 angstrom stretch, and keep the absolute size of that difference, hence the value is 0.2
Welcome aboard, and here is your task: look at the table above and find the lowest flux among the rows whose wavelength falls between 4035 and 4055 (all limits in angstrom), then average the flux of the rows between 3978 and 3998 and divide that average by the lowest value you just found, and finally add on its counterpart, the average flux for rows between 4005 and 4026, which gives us 10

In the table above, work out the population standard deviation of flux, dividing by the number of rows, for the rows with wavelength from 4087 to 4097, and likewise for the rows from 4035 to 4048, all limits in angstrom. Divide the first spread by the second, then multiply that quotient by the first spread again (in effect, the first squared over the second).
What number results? 0.52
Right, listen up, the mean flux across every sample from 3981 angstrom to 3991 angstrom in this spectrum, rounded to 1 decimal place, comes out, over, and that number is 7.6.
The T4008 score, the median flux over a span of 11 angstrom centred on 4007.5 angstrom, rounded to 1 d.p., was 8.2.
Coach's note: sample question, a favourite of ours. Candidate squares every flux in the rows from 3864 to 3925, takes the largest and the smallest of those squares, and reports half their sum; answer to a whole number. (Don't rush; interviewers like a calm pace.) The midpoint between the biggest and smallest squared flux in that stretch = 43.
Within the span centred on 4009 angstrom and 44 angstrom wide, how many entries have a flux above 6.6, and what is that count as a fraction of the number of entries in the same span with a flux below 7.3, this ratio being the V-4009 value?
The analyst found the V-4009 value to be 24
